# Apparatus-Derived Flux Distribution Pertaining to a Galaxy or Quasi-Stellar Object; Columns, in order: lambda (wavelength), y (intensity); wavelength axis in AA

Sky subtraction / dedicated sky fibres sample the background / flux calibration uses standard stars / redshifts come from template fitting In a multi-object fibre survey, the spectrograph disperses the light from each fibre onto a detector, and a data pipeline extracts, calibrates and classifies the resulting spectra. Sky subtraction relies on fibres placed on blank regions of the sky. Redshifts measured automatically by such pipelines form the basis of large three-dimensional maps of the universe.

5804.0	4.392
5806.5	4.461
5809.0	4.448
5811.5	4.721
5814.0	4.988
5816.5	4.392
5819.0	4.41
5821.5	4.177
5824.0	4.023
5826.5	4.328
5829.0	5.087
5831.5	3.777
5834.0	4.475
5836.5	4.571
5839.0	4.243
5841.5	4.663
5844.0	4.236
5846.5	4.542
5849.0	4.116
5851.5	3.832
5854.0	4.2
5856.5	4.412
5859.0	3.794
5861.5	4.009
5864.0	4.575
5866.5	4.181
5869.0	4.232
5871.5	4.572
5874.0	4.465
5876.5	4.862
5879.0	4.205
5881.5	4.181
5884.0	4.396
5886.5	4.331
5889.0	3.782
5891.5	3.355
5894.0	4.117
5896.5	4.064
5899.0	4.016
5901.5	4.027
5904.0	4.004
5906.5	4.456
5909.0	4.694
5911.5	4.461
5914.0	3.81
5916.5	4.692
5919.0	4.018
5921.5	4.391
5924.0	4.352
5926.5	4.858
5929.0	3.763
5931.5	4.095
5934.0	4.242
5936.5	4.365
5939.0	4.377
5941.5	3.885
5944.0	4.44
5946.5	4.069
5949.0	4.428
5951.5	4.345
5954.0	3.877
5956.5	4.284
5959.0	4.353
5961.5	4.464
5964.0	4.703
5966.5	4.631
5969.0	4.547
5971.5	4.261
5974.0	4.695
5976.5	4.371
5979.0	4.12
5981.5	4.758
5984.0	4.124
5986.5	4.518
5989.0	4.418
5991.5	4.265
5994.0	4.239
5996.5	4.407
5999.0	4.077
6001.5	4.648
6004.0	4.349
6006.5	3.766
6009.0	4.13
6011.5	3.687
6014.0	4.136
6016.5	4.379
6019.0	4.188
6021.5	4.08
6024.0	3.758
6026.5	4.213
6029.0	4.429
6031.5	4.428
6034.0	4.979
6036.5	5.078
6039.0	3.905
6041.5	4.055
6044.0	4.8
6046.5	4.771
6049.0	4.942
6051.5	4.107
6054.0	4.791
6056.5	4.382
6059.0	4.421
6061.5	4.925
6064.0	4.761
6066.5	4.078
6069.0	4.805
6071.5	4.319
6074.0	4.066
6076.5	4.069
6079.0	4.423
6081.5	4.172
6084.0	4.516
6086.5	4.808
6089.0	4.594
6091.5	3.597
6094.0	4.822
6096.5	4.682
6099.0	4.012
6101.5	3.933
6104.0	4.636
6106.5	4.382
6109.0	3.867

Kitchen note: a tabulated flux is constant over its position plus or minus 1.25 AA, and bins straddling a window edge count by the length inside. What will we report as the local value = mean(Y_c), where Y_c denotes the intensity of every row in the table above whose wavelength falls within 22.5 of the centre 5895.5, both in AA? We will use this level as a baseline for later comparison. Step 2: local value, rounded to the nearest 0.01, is 4.22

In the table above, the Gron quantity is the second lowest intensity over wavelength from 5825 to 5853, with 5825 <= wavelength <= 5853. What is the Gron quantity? 3.832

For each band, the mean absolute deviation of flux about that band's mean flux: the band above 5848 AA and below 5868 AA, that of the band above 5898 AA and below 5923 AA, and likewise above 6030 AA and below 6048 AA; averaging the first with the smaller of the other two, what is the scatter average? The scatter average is 0.242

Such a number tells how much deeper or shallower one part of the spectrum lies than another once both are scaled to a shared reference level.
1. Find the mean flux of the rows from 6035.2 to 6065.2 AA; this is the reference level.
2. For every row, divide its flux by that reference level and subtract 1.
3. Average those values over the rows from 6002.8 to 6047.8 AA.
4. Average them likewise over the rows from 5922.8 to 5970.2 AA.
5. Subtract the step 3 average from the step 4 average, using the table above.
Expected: 0.01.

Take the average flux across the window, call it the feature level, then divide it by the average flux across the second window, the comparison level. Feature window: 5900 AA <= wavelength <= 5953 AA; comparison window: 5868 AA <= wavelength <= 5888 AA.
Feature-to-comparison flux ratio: 0.97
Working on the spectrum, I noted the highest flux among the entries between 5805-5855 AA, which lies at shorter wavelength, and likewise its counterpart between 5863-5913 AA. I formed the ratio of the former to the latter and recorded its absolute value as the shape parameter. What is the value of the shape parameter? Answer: 1.05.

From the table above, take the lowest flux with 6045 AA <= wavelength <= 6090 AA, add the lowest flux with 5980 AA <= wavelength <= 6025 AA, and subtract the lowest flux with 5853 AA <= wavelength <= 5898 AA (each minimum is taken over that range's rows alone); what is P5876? 4.4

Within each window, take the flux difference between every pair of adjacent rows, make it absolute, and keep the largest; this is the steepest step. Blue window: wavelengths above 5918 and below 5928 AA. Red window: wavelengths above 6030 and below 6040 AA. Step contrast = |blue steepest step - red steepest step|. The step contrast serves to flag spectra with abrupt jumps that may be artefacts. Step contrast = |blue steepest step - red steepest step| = 0.67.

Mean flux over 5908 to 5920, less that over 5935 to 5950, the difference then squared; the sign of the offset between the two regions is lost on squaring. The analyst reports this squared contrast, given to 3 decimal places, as 0.006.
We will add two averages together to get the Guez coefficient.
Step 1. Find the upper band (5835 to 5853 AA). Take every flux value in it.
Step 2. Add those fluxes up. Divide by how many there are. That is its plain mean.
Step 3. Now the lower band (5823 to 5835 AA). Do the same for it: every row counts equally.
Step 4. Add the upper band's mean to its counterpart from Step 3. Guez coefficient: 8.7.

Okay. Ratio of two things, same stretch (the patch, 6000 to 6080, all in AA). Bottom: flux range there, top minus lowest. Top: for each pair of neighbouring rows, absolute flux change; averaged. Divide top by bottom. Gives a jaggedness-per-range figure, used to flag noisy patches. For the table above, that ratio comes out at 0.27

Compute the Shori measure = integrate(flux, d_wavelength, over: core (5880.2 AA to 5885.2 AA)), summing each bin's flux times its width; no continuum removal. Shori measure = 21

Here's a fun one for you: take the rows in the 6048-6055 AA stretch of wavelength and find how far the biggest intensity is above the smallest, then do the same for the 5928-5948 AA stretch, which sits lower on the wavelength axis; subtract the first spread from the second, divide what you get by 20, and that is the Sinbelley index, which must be -0.008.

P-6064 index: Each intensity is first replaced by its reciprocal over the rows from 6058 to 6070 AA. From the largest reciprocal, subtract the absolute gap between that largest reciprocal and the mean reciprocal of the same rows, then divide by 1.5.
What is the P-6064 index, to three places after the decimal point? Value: 0.146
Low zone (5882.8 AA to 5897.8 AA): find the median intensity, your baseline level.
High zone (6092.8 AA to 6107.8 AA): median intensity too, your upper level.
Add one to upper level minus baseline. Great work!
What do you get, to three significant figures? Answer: 1.42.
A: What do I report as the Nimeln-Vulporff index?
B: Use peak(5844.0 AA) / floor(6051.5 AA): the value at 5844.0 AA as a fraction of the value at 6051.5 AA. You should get 1.03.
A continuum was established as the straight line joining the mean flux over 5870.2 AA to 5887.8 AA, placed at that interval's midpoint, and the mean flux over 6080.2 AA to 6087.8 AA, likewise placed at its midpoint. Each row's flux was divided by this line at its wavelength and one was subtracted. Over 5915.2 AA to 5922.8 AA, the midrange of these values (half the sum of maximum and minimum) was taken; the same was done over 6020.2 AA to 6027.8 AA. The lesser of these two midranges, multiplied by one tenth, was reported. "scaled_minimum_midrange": -0.0110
